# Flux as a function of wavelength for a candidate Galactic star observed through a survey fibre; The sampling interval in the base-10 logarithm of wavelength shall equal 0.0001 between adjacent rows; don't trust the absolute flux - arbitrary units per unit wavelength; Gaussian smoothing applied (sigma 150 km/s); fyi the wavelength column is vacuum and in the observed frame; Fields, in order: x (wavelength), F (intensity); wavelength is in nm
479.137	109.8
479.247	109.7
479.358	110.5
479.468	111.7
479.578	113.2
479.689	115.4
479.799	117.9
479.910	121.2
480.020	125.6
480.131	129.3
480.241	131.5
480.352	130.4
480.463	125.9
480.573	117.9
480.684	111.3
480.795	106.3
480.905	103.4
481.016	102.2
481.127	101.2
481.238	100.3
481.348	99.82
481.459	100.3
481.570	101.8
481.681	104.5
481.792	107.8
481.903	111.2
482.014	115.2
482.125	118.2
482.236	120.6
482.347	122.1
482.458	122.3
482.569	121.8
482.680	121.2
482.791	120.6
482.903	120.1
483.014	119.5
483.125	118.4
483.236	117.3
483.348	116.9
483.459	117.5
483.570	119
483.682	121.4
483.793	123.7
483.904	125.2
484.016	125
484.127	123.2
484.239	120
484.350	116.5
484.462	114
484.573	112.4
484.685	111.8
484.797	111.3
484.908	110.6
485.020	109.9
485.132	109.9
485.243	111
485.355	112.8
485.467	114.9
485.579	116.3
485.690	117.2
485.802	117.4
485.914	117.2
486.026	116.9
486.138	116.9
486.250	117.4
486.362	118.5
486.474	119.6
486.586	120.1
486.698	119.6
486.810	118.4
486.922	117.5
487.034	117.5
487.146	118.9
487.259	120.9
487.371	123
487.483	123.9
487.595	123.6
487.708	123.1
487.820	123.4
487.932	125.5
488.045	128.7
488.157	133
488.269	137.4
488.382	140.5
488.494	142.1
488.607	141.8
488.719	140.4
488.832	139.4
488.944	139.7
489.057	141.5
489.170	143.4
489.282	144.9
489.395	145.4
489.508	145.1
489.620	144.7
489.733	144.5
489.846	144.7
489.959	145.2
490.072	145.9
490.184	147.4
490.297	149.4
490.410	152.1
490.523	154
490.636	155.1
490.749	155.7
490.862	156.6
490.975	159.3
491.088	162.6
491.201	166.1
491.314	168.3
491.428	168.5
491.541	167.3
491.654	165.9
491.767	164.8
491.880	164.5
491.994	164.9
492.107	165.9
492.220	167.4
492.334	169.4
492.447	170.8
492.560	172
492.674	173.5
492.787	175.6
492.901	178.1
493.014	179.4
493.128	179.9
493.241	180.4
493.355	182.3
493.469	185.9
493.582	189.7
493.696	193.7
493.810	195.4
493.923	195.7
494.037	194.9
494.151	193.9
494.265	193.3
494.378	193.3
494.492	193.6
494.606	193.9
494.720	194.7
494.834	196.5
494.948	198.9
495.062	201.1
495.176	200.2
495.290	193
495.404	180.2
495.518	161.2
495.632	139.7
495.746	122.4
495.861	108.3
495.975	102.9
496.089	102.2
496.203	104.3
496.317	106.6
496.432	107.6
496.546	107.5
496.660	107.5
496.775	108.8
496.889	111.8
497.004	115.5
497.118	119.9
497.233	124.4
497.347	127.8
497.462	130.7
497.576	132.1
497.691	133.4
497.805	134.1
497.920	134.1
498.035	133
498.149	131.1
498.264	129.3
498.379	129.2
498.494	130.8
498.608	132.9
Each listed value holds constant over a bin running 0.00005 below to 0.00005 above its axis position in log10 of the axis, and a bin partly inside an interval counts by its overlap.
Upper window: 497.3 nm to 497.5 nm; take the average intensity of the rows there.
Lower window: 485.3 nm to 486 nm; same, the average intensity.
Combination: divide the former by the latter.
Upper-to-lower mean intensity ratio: 1.11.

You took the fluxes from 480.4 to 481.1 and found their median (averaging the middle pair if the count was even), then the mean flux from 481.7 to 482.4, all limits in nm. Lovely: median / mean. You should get 0.94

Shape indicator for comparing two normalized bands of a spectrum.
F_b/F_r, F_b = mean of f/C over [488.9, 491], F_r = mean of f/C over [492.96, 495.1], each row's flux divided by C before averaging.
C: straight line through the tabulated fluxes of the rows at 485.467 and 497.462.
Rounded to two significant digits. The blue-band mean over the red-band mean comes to 0.81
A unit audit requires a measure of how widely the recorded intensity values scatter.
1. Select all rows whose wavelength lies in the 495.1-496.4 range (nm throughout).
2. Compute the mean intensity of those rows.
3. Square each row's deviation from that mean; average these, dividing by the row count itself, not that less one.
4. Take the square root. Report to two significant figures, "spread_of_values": 37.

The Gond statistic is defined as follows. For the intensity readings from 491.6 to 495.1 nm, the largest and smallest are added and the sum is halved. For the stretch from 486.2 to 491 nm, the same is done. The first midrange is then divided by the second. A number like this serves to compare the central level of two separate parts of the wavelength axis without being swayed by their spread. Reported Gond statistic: 1.32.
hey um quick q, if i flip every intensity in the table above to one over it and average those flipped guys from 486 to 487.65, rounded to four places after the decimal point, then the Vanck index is 0.0084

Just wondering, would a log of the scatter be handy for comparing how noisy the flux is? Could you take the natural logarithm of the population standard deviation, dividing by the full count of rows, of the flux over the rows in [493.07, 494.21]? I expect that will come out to 1.8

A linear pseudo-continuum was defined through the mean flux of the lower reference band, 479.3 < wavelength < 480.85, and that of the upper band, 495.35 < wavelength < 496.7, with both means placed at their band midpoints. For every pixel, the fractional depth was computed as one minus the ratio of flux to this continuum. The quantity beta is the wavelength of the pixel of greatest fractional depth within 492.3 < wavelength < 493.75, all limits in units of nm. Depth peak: 492.334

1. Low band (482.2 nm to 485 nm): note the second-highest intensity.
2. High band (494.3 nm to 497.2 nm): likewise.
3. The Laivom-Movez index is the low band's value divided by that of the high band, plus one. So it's 1.62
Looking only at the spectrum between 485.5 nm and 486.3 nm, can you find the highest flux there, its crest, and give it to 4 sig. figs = 117.4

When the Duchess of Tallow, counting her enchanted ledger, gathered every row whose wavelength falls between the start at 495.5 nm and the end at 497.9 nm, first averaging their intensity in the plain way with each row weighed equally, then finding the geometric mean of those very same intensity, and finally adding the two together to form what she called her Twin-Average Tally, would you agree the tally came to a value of 238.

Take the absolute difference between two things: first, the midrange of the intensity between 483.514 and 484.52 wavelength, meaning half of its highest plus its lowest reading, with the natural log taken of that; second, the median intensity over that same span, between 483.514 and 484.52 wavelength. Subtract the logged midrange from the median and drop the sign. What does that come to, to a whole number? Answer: 117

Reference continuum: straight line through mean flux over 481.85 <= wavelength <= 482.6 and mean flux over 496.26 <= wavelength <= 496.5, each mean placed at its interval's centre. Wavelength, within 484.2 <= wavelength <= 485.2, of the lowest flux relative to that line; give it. 485.020 nm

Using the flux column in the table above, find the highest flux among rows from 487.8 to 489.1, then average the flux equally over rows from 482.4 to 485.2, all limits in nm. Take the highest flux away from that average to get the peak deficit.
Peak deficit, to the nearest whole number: -24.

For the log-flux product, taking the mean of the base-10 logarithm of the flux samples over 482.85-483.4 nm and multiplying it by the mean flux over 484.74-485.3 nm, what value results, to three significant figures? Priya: 229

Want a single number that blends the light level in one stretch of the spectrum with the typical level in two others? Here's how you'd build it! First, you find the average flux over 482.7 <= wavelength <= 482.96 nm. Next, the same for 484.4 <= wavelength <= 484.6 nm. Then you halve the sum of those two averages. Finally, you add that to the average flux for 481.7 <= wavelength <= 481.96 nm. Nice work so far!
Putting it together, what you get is 226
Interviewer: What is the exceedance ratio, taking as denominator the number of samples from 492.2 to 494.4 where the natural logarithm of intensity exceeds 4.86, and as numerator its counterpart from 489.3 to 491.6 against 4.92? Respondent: 1.0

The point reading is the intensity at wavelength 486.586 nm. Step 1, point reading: 120.1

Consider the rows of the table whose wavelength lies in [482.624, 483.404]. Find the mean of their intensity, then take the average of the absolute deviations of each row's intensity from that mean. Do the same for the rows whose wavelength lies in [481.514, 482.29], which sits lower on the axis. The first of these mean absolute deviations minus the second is -4.3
